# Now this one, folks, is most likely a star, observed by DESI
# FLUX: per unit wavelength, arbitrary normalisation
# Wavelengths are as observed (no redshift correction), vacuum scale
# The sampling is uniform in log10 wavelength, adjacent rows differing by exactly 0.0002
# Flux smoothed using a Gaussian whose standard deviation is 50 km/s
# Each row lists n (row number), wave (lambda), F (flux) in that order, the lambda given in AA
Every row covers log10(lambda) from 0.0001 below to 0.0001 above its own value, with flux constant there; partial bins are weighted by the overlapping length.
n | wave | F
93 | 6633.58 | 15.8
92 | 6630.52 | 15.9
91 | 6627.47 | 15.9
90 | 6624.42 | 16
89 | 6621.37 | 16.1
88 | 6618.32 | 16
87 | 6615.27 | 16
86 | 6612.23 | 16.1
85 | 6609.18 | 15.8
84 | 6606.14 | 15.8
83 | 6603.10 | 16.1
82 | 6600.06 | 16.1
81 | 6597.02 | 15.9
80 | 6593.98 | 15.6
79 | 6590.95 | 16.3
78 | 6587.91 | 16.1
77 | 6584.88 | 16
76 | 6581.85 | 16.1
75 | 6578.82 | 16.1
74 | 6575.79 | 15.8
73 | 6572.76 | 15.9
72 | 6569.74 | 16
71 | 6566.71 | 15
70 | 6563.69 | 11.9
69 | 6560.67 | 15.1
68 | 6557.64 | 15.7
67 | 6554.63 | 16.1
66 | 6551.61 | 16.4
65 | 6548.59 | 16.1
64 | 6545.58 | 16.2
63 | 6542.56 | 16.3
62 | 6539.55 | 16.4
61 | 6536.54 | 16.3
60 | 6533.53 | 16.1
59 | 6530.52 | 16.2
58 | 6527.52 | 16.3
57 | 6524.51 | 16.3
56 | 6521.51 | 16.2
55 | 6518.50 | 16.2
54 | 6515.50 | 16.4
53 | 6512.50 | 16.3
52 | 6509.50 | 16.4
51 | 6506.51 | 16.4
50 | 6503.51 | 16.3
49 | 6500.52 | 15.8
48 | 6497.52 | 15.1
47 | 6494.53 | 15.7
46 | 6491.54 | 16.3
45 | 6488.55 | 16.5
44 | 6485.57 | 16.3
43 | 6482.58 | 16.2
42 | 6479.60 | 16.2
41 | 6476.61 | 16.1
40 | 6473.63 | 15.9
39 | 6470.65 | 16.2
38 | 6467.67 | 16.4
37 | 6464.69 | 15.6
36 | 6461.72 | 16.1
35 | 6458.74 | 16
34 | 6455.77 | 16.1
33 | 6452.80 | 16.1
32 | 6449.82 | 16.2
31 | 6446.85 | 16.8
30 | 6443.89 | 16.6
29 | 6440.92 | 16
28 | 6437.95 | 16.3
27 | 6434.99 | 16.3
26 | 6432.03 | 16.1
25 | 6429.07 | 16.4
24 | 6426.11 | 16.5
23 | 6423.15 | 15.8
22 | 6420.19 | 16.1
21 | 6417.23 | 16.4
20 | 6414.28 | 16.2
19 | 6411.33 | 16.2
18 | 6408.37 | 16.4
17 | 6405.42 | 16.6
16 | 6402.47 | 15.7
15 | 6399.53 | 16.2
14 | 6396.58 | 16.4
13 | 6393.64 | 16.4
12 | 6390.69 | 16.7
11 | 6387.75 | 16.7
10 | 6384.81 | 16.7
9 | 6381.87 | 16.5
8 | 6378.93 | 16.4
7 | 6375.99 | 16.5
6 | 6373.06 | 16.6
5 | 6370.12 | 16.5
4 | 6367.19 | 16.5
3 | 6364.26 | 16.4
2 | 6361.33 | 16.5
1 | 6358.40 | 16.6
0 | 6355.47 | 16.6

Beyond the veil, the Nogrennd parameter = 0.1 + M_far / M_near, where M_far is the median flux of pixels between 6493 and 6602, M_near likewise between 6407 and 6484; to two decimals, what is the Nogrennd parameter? 1.09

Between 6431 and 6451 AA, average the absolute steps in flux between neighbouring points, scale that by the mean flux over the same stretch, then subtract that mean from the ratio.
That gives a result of -16.3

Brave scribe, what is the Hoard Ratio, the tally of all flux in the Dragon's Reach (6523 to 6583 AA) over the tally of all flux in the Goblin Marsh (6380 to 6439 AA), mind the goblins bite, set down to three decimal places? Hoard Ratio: 0.968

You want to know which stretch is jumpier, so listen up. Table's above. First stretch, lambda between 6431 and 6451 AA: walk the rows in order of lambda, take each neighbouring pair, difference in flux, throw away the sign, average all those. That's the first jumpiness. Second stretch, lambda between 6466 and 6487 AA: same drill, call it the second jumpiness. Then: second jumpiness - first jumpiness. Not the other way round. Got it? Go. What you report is -0.17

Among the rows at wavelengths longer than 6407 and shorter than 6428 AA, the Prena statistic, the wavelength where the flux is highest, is 6426.11 AA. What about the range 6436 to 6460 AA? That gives 6446.85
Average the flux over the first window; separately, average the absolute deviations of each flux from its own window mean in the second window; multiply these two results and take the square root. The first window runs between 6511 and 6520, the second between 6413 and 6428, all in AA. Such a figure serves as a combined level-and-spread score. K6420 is 1.81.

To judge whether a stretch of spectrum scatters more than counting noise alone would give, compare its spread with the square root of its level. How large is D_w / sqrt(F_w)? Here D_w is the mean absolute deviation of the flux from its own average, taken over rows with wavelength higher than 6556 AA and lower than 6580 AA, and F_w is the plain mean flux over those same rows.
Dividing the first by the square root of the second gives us 0.229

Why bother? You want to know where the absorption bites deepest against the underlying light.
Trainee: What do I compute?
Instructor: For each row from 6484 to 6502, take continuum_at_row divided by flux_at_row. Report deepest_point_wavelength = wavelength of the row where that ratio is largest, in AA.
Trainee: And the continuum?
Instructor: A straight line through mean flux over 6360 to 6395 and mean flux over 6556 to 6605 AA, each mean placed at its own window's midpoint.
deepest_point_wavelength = 6497.52 AA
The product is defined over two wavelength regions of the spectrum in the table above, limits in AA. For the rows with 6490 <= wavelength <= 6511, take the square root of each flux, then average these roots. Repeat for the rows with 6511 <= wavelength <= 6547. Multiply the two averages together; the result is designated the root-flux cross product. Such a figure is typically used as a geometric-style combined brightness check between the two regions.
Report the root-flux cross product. 16.1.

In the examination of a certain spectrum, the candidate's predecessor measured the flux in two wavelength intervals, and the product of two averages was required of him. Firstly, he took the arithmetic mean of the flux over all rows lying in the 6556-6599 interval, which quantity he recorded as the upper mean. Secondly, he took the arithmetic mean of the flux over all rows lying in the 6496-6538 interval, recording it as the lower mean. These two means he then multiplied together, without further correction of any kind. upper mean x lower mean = 251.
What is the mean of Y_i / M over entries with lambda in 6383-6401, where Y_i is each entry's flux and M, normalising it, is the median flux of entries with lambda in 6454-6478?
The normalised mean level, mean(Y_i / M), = 1.03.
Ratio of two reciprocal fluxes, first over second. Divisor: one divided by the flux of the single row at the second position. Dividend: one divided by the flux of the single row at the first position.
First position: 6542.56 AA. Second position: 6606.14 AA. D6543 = 0.97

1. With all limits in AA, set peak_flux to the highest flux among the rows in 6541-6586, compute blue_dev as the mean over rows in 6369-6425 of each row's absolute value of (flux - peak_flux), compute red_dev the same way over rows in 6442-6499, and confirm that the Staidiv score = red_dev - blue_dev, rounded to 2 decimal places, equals 0.15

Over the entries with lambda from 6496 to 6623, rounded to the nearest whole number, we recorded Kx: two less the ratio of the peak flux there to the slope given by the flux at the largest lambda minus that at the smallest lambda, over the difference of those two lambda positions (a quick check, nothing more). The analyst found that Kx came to -2029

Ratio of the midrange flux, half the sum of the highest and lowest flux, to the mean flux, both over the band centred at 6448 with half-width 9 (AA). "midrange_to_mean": 1.01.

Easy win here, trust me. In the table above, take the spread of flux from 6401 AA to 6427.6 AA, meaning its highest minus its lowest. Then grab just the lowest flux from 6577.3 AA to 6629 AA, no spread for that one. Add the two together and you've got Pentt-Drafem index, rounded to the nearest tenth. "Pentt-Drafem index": 16.5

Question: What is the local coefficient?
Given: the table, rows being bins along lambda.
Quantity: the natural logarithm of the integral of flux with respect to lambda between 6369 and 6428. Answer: 6.87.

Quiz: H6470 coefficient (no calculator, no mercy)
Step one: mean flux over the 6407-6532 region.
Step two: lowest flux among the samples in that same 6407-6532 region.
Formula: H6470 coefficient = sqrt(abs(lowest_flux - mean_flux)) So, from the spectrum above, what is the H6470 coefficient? 1.0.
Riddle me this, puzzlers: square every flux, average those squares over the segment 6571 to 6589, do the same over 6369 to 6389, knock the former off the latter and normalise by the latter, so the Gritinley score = 0.066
